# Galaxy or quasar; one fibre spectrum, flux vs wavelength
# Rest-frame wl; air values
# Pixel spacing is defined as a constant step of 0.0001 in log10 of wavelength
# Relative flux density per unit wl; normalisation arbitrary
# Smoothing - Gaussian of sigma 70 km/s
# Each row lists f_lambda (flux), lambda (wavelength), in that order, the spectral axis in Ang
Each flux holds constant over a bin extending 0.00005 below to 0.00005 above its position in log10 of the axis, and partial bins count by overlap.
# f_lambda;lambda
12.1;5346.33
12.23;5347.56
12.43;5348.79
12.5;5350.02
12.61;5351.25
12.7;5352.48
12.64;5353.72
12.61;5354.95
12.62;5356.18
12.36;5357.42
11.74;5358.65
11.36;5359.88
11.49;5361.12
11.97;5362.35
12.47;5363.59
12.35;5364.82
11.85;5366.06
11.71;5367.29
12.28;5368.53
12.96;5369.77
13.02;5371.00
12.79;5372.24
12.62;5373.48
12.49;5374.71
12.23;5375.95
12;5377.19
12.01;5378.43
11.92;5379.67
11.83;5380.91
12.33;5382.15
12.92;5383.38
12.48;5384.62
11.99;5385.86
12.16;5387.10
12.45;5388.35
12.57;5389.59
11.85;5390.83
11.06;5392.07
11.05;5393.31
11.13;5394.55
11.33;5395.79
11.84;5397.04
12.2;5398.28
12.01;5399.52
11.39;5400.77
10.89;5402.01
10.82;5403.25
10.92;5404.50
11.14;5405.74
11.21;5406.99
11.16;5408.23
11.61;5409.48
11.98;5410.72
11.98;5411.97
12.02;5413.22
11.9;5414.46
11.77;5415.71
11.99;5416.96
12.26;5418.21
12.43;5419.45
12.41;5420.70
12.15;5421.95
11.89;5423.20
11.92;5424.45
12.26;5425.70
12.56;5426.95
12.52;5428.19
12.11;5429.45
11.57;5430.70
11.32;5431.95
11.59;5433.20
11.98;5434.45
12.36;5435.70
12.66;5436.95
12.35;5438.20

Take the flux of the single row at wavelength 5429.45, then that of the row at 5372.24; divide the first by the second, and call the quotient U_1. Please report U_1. 0.95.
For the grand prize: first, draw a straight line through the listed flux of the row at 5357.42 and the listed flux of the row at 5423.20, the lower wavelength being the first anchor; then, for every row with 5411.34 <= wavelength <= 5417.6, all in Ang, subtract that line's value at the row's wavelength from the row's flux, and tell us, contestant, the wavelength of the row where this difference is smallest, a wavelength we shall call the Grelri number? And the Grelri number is 5415.71 Ang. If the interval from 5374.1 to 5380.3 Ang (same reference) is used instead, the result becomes 5379.67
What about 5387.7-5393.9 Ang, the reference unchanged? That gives 5393.31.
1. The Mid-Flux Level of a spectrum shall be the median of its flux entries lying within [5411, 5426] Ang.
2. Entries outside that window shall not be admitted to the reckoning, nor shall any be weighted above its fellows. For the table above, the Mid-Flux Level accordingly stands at 12.0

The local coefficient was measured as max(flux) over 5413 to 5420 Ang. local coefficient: 12.43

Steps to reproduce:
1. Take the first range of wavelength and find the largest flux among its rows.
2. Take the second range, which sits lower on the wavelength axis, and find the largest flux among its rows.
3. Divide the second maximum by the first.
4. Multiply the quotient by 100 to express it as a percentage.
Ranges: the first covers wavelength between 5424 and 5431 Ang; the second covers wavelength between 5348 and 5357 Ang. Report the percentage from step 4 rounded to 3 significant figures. 101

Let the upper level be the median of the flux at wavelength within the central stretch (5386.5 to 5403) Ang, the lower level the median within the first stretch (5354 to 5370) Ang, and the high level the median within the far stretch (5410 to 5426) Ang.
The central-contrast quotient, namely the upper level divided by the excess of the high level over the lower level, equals -41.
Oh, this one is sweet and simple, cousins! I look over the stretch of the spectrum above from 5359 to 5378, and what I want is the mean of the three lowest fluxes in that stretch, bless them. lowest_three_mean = 11.5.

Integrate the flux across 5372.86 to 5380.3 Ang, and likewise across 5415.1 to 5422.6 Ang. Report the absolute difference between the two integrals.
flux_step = 0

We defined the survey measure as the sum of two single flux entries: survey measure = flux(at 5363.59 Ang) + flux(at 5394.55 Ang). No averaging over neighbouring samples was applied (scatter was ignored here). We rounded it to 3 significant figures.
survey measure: 23.6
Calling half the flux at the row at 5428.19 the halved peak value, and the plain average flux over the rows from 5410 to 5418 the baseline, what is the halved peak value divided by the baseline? 0.524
